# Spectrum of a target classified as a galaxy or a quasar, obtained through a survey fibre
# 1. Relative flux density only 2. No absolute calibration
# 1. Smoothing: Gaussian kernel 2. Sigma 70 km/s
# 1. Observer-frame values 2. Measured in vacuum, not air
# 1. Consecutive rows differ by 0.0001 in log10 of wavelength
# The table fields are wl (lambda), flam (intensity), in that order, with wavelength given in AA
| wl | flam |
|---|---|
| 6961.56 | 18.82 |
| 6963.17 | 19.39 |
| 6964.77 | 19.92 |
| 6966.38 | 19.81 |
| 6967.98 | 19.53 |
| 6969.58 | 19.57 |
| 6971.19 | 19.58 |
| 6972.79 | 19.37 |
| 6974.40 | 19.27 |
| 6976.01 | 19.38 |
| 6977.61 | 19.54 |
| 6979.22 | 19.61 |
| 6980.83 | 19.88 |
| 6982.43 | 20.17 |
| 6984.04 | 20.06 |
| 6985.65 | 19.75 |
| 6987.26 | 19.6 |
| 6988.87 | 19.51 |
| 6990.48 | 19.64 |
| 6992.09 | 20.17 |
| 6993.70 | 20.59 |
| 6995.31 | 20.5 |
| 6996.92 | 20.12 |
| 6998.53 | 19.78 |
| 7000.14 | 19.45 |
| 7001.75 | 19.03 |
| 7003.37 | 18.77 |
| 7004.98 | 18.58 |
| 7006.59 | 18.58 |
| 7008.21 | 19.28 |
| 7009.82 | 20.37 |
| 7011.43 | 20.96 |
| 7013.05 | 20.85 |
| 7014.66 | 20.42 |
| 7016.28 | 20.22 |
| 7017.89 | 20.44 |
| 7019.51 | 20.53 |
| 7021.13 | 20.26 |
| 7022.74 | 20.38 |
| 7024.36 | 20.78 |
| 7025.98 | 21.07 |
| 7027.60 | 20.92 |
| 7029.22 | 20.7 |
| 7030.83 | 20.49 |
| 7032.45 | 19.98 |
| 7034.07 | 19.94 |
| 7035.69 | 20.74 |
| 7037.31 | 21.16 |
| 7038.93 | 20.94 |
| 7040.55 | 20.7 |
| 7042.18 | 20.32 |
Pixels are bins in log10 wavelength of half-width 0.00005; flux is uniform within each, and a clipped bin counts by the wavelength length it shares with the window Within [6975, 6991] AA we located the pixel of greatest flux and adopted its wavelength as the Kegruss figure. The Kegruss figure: 6982.43 AA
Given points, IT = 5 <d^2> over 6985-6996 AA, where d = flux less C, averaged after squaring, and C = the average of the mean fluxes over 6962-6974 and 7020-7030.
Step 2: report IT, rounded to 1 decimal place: 1.0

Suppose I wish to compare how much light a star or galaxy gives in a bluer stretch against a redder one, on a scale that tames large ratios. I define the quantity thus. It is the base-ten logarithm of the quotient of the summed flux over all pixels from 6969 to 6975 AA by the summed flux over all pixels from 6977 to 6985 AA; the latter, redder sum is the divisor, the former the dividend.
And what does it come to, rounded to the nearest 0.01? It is -0.11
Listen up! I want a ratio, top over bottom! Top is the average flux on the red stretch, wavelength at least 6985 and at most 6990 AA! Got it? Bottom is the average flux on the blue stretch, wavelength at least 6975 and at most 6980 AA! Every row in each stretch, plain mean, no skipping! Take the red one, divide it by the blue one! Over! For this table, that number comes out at 1.006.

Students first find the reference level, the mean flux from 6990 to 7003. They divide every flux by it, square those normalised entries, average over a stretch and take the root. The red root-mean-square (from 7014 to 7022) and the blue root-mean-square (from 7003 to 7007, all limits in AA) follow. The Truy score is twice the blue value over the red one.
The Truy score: 1.83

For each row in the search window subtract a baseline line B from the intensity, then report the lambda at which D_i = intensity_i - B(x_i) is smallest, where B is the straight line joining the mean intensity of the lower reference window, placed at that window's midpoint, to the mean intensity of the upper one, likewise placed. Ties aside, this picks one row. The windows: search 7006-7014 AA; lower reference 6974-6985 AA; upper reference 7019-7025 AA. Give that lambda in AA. 7006.59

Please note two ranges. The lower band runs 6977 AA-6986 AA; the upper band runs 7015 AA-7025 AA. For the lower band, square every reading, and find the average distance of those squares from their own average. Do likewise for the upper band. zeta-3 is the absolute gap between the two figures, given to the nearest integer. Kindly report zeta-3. 2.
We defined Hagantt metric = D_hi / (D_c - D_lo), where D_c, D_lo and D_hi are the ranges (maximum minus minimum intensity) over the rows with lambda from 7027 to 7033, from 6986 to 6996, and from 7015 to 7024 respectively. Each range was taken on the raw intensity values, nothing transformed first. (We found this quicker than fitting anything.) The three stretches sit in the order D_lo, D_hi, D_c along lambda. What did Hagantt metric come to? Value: -2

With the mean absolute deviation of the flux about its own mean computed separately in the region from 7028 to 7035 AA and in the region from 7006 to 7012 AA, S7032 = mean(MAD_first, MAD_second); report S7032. 0.59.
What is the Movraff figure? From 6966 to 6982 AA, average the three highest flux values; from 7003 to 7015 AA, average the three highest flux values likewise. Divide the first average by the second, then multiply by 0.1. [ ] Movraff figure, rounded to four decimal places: 0.0953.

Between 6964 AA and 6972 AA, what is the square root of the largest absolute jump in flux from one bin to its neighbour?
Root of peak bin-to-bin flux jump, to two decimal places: 0.53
